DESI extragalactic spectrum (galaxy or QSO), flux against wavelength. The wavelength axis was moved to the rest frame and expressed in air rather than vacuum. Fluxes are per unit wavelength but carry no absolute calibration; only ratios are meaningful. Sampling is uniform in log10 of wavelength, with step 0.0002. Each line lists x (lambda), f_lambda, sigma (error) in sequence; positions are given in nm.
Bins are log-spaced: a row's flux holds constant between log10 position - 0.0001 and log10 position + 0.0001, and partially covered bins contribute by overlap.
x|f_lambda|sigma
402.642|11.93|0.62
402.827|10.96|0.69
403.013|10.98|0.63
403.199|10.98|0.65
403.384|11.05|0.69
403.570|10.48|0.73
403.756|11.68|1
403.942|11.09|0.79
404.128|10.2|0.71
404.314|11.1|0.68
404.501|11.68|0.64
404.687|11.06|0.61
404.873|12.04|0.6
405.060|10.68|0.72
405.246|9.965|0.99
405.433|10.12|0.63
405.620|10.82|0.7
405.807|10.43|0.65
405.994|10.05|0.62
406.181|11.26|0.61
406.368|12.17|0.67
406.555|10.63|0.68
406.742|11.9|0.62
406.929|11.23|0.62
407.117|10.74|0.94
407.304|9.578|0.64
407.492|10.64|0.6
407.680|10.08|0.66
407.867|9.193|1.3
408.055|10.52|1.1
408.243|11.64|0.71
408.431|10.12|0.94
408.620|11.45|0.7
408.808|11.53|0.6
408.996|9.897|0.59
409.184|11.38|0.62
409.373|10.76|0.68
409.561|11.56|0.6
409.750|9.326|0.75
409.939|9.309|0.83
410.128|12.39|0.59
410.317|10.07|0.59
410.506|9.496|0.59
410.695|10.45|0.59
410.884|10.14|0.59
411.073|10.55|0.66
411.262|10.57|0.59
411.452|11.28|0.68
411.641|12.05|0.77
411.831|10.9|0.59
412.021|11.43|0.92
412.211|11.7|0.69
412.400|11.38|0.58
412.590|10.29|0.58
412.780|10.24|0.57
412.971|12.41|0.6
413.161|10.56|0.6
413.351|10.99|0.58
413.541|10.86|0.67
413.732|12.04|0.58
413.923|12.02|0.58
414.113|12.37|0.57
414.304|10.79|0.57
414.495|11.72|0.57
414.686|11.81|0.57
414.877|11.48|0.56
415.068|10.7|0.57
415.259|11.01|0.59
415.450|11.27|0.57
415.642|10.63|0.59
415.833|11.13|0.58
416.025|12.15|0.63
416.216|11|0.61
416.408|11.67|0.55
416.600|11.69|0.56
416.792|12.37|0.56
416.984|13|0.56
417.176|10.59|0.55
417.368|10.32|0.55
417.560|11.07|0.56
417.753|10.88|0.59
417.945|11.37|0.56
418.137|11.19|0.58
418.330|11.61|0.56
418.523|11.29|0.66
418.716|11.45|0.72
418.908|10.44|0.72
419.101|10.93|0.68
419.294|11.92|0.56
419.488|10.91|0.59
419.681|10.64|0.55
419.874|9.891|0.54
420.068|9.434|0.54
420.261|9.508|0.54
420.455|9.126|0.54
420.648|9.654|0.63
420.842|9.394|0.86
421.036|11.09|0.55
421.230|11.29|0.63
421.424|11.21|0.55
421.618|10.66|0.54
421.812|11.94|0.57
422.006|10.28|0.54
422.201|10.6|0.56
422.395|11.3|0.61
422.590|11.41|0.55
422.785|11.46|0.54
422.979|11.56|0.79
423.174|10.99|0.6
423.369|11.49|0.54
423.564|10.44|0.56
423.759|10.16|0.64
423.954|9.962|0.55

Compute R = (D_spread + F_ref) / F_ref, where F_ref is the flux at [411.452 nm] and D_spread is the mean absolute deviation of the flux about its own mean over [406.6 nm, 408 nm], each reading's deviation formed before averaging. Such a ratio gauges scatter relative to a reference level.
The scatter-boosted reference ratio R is 1.07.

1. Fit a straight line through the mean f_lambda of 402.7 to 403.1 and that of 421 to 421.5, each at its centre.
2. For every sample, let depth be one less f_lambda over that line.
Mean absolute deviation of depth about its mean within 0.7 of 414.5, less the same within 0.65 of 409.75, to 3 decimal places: -0.043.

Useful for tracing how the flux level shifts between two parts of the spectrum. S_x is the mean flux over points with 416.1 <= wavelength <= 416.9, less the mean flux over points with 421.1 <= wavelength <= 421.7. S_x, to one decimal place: 0.6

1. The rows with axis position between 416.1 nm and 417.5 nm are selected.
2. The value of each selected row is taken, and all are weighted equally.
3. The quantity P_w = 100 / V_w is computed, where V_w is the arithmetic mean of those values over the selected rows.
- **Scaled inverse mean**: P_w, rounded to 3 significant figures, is 8.68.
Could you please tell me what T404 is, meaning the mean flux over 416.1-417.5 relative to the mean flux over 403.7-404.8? 1.03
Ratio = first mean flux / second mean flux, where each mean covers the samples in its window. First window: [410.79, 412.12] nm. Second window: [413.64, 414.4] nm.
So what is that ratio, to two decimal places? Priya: 0.93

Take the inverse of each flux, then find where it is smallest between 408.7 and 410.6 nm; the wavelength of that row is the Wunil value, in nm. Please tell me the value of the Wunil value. 410.128 nm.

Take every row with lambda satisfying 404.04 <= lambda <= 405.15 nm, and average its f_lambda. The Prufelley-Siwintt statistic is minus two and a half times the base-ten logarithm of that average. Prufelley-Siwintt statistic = -2.62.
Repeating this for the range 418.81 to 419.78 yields -2.60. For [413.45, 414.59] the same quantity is -2.66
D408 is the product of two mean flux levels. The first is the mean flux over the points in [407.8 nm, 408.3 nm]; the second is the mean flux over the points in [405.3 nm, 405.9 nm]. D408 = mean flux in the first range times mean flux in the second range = 109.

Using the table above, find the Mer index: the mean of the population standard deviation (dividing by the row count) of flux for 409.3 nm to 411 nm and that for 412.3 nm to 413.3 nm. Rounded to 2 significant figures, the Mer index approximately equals 0.91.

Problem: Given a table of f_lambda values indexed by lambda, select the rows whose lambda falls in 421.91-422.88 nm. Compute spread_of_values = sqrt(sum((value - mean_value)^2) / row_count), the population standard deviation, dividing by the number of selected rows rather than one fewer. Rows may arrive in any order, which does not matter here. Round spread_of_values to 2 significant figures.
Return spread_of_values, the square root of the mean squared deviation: 0.48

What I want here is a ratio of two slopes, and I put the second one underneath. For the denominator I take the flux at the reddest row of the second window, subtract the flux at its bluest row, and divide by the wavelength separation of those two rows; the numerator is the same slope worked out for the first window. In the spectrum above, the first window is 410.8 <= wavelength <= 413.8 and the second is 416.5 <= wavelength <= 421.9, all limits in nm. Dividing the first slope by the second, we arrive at 14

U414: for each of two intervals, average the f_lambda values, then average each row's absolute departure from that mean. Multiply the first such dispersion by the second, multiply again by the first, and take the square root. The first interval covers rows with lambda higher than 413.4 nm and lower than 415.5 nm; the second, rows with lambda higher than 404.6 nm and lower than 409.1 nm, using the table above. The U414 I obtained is 0.39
